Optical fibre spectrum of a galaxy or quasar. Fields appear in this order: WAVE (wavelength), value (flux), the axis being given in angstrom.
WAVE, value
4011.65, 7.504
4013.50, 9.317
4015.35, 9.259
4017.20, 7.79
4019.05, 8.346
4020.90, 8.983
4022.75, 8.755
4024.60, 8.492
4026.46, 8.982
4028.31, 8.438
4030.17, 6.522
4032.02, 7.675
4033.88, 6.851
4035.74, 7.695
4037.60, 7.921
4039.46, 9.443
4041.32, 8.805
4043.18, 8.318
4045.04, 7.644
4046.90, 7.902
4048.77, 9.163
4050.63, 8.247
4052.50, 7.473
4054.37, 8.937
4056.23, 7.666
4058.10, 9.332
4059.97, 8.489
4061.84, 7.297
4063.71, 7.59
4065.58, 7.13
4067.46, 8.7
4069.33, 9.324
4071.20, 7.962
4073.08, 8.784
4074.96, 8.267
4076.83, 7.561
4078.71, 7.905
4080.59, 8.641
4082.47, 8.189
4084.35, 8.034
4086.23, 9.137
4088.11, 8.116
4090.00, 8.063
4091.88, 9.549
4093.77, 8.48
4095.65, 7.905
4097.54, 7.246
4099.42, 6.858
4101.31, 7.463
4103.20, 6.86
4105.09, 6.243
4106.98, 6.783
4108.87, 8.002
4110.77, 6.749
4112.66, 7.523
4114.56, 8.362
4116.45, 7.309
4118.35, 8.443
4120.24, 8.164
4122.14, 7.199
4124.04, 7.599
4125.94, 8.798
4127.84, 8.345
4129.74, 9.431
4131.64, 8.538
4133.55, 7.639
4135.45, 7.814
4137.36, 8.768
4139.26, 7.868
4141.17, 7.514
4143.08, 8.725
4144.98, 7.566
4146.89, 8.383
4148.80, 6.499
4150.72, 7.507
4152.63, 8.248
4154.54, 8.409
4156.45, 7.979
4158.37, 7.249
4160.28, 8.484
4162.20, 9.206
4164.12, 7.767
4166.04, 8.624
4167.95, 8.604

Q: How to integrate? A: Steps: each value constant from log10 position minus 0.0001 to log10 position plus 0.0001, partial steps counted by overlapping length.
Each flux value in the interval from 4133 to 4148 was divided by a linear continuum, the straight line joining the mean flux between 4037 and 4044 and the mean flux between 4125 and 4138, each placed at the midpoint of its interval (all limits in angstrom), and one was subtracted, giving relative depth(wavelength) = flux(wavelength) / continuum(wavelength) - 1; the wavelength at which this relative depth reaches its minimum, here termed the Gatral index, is 4141.17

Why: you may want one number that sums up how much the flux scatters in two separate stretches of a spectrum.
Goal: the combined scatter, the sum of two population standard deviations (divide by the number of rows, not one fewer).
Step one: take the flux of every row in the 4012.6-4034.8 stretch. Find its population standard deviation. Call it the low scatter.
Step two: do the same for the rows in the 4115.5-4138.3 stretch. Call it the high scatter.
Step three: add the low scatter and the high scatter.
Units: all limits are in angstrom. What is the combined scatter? 1.51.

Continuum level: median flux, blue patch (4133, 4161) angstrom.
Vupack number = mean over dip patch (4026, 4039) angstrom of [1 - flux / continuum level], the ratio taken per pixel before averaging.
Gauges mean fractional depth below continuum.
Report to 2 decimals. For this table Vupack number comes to 0.02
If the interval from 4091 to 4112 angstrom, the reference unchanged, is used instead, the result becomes 0.05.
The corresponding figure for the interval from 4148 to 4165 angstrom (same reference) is -0.01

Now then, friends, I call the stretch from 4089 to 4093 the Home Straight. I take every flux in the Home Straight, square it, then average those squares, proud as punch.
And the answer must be 78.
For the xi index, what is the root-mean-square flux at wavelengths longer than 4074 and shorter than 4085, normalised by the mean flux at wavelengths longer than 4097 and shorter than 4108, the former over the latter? 1.17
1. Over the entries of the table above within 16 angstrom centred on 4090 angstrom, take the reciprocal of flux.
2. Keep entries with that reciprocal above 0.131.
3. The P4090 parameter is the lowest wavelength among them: 4097.54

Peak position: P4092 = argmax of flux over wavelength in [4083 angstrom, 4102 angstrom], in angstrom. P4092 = 4091.88 angstrom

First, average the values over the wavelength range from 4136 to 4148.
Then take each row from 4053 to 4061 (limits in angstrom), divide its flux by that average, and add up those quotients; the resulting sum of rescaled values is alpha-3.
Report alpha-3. 4.2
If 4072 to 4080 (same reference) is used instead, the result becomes 4.0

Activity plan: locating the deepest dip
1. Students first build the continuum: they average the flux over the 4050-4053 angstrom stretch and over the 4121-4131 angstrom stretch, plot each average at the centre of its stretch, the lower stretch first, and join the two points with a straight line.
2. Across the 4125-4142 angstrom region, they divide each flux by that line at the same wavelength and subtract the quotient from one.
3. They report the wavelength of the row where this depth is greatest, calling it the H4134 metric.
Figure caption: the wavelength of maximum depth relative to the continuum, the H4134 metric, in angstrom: 4141.17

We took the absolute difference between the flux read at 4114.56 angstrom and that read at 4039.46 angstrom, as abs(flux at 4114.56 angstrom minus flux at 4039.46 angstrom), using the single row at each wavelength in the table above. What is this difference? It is 1.1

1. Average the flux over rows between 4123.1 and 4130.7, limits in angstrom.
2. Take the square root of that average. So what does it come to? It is 2.92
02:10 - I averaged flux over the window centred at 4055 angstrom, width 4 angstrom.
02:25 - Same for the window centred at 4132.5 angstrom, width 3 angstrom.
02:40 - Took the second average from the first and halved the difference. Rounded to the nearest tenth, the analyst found 0.1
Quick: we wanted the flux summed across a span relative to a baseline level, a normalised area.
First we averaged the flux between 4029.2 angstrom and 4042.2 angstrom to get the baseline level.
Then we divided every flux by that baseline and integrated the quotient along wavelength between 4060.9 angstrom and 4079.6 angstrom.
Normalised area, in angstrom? 19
